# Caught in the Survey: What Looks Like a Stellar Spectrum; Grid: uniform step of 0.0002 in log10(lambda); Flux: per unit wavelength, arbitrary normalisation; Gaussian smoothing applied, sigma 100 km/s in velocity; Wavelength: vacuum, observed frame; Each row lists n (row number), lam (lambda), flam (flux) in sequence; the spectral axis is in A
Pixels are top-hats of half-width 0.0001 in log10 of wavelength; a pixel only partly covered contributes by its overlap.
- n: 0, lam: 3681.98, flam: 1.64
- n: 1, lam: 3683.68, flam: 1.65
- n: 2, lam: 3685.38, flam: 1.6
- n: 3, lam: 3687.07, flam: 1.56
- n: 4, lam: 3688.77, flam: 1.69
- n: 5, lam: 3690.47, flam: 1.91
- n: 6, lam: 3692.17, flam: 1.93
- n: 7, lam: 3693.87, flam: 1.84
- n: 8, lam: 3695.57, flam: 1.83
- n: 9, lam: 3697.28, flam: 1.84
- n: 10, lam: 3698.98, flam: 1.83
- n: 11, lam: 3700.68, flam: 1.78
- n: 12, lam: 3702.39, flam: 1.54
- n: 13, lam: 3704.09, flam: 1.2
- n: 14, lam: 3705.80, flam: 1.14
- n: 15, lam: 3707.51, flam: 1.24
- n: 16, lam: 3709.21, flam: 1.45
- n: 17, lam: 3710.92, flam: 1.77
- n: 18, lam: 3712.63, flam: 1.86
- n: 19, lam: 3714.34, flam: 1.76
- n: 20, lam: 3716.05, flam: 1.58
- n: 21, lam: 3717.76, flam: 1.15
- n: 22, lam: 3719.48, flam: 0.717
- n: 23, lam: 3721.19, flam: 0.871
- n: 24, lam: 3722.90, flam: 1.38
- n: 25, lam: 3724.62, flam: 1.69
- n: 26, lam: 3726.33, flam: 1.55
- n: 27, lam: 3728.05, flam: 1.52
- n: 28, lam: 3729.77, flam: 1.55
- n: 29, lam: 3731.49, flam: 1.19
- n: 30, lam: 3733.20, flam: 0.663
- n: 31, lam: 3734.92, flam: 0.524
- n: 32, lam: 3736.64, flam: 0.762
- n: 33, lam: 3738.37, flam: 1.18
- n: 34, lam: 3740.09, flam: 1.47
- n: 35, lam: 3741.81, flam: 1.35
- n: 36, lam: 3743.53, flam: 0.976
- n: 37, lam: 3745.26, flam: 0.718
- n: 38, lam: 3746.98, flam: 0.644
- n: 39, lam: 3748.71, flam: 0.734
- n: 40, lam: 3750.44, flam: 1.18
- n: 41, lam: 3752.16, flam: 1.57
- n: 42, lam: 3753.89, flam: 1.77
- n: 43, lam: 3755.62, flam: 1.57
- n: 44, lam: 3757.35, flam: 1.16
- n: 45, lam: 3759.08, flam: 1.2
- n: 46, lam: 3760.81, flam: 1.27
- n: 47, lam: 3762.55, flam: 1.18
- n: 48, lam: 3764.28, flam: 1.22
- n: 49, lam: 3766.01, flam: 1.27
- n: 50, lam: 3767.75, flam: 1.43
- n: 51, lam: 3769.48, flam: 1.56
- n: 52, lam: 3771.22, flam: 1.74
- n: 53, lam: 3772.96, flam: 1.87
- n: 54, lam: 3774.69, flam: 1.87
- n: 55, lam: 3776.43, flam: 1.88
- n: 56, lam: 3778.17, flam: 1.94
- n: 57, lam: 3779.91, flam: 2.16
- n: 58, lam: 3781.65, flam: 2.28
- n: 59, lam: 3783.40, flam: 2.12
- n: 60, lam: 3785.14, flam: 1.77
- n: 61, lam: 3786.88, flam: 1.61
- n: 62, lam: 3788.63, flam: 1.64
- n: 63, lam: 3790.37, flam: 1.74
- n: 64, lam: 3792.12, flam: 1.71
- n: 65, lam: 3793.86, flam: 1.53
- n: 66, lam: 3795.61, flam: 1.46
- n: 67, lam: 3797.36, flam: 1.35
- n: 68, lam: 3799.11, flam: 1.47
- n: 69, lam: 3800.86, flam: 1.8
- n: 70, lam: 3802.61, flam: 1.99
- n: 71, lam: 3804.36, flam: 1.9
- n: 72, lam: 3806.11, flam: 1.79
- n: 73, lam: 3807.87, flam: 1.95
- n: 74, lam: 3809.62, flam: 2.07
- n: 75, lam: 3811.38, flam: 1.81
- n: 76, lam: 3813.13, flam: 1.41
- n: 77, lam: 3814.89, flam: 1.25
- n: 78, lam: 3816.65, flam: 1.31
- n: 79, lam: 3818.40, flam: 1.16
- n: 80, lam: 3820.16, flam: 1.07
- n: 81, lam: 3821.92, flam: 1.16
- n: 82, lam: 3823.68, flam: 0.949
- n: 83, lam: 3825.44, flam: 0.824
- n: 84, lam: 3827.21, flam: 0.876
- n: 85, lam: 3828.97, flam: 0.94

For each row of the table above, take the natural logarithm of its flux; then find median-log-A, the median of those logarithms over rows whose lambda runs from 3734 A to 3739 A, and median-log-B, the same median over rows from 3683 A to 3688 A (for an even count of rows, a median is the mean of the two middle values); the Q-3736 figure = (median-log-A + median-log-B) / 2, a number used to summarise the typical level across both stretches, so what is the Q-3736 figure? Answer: 0.10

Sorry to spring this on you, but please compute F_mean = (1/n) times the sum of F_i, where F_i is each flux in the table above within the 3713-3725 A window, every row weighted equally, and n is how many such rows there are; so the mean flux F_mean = 1.3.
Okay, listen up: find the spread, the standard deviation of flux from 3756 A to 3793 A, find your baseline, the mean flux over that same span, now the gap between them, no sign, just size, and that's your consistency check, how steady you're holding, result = 1.31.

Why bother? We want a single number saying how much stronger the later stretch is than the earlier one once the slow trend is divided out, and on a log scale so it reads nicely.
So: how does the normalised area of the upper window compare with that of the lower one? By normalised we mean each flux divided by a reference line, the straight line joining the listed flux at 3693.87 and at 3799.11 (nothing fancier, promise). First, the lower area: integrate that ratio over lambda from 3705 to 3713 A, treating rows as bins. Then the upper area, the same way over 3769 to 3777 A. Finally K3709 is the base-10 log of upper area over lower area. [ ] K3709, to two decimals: 0.14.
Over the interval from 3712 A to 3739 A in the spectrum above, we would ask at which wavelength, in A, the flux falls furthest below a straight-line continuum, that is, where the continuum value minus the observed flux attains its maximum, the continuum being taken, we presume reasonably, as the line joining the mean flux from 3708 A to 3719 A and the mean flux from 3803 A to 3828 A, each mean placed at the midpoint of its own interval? 3734.92 A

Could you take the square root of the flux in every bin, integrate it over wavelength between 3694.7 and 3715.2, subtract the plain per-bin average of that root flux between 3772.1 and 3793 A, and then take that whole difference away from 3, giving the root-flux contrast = -21.5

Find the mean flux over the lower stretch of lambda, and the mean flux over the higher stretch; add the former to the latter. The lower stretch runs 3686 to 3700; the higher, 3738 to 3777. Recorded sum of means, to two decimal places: 3.14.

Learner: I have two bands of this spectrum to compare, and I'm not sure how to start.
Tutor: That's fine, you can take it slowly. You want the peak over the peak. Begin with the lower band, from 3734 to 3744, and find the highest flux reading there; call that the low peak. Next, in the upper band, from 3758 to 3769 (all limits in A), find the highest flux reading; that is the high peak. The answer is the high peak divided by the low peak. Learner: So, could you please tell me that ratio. 1.0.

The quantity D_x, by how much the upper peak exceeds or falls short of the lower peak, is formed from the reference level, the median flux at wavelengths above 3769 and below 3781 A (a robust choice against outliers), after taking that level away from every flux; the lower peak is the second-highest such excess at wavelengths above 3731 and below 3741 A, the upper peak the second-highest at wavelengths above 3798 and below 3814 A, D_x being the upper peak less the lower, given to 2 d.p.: 0.80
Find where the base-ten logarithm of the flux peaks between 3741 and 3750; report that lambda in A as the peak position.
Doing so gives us 3741.81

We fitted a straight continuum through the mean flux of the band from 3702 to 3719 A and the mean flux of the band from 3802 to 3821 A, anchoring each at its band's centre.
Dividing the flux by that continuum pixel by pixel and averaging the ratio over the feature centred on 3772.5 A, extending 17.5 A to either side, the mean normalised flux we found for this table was 1.1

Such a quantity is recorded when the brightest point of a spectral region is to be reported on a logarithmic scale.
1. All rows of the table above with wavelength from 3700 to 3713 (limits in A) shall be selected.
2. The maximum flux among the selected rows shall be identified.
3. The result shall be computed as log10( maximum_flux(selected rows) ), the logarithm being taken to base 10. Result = 0.27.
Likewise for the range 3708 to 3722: 0.27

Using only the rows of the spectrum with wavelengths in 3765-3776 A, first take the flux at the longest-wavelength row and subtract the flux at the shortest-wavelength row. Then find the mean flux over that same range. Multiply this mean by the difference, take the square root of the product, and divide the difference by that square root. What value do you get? 0.61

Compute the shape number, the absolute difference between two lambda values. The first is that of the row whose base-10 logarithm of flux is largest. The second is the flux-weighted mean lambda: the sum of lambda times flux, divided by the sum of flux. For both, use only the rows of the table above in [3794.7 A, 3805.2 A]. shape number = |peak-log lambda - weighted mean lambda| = 2.2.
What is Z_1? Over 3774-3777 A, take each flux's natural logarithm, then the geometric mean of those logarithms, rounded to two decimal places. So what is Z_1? 0.63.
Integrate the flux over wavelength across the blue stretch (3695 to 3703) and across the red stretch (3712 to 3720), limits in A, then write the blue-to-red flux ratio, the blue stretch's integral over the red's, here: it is 1.24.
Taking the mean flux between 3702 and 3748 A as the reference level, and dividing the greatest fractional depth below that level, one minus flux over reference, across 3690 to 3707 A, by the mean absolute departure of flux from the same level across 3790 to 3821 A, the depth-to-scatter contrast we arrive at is 0.2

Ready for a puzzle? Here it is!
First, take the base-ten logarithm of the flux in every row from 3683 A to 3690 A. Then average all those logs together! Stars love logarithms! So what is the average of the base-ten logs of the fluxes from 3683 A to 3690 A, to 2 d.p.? 0.21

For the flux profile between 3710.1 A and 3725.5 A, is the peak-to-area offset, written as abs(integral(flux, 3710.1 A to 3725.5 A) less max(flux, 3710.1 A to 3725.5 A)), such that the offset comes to 20.0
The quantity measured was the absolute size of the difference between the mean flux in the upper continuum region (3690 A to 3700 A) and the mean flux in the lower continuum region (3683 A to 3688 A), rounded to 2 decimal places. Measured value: 0.26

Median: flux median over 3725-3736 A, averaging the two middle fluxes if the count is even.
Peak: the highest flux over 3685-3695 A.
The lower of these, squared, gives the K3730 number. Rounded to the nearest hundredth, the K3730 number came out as 1.84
